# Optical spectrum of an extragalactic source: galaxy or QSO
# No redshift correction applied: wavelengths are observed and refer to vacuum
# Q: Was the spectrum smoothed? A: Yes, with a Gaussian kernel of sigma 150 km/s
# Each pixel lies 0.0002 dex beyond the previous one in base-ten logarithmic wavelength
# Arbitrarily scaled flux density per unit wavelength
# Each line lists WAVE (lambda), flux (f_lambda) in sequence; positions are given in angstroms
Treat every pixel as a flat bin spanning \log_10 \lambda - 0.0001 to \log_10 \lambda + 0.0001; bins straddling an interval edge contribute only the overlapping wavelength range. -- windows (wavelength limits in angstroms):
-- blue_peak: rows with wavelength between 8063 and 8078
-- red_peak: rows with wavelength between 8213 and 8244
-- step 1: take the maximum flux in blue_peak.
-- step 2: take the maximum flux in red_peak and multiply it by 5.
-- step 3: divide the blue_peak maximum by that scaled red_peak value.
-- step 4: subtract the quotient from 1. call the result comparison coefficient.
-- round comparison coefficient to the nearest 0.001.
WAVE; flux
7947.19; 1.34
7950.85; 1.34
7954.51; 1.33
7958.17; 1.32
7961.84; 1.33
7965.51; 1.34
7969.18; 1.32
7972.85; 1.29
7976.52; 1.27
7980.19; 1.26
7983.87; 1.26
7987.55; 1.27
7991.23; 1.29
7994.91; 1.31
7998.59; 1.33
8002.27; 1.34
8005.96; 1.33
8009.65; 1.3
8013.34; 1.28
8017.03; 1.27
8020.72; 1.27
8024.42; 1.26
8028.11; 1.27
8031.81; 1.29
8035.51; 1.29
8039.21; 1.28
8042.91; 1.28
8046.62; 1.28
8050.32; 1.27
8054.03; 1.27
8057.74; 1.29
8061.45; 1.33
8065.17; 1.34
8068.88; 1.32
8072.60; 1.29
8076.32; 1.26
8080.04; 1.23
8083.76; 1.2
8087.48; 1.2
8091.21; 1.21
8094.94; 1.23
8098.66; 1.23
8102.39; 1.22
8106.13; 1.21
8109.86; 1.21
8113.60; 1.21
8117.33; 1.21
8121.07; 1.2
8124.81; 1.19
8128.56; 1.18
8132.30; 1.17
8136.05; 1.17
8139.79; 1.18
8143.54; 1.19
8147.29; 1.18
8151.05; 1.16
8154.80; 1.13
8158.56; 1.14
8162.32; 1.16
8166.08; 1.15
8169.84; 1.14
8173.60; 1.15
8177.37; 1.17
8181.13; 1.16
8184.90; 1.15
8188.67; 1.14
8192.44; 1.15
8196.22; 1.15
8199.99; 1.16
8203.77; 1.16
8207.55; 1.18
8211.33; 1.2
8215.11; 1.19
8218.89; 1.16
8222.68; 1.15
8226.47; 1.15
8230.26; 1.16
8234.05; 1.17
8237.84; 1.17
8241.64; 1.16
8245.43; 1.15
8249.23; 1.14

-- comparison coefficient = 0.775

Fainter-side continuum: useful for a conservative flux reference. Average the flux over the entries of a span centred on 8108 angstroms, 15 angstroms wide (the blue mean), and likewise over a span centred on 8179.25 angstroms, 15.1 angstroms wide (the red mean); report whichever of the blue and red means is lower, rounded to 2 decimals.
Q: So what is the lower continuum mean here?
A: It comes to 1.16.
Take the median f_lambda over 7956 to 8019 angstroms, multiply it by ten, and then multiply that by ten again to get 130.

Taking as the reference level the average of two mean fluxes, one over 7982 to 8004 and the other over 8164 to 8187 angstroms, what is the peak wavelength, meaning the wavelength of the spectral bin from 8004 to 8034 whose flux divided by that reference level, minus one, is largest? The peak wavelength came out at 8005.96 angstroms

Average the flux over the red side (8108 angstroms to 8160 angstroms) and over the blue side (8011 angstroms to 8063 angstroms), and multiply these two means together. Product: 1.51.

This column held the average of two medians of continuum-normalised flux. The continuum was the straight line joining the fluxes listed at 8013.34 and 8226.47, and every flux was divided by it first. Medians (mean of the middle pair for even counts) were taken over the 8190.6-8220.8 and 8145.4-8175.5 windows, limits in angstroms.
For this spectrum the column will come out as 0.99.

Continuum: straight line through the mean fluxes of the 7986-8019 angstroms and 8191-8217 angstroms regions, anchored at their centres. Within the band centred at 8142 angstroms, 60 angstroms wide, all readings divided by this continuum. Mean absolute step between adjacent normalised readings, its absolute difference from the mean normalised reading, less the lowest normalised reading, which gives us 0.019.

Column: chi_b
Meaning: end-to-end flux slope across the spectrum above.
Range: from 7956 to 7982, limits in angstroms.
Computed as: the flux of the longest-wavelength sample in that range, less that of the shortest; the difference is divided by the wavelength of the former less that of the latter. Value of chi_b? -0.0027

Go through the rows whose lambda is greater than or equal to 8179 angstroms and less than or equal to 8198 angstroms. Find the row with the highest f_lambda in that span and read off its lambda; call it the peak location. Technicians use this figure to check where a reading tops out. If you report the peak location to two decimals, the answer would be 8181.13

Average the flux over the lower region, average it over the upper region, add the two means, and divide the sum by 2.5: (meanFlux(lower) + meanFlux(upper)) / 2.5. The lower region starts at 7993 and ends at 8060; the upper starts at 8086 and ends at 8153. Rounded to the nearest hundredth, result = 0.99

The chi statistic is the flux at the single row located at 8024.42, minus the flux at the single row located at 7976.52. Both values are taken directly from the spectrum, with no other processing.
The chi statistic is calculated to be -0.010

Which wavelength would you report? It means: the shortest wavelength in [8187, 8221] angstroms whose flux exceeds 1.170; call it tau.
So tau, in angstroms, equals 8207.55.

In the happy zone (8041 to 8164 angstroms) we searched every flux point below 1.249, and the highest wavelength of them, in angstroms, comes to 8162.32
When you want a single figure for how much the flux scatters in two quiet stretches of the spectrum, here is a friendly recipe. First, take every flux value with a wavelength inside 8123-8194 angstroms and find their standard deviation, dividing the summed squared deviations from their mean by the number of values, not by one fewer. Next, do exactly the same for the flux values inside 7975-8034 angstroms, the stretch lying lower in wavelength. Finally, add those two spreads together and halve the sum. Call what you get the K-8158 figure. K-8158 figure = 0.022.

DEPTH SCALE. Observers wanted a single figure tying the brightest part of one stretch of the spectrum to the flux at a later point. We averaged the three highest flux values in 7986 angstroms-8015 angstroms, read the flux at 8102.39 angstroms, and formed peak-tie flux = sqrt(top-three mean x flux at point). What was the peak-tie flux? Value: 1.28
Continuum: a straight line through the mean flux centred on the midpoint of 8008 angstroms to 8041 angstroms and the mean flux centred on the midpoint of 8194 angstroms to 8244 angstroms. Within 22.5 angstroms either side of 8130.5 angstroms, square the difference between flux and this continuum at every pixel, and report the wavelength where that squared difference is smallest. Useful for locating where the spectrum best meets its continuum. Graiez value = 8117.33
